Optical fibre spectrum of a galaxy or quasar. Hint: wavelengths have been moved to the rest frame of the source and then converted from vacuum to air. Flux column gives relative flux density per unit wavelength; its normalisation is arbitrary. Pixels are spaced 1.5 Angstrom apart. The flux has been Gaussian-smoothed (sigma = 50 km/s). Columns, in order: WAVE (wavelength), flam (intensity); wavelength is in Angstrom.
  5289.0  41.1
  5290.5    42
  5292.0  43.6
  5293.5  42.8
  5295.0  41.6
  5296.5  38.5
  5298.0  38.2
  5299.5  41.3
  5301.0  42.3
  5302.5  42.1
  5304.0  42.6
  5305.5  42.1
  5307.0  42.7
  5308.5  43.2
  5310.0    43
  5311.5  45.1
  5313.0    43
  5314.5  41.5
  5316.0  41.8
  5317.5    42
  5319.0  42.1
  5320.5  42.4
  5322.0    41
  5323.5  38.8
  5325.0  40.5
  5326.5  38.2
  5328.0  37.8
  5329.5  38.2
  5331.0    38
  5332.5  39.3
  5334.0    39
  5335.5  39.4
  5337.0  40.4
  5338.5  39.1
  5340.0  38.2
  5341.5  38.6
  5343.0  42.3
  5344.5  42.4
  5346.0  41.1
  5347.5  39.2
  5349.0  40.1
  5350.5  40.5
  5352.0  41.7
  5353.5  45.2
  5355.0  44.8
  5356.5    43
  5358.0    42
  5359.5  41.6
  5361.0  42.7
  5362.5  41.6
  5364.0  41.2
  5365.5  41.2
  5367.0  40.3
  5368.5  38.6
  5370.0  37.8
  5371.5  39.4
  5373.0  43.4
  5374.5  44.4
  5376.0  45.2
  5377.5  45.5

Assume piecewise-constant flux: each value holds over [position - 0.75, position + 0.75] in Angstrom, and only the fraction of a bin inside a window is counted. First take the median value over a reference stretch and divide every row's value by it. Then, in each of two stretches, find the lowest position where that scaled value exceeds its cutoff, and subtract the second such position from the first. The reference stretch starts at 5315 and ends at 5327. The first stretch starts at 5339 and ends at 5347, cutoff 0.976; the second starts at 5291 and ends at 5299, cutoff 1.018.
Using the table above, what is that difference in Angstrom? 51.0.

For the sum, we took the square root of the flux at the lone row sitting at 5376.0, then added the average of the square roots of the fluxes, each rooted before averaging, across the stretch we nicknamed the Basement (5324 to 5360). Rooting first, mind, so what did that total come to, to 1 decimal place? 13.1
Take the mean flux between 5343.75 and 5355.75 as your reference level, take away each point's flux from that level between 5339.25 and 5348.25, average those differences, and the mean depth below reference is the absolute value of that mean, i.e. 1.6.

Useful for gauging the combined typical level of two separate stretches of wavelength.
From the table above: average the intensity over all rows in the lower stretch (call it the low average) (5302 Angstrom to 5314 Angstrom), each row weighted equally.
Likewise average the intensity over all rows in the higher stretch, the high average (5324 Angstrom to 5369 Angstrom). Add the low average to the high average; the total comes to 83.5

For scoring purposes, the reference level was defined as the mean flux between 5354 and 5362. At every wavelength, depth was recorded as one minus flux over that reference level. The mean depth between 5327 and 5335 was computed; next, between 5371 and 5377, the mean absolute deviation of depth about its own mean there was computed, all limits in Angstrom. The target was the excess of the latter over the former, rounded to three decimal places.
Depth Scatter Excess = -0.059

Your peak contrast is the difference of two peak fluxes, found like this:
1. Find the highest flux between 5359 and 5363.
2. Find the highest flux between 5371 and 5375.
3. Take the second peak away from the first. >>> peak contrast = -1.7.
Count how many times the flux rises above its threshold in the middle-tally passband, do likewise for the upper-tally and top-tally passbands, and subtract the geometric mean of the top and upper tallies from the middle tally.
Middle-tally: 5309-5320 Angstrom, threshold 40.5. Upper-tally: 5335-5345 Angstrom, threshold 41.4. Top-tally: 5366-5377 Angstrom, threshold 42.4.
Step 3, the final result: 4.6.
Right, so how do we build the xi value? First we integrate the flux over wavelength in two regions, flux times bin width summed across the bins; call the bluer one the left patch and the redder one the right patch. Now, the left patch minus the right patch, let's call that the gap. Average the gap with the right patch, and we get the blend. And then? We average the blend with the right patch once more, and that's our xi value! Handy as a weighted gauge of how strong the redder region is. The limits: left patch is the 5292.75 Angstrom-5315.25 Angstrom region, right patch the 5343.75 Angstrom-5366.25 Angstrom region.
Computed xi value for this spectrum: 707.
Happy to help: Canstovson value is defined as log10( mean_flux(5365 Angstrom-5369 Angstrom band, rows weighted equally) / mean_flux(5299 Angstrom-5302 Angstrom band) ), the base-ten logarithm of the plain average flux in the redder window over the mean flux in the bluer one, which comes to -0.019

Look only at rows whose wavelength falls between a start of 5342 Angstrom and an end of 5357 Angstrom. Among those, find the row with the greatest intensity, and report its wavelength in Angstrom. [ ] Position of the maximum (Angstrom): 5353.5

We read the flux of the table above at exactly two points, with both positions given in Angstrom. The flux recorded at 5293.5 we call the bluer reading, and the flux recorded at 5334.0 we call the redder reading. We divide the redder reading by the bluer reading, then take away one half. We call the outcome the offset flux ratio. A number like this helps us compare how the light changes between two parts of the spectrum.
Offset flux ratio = 0.41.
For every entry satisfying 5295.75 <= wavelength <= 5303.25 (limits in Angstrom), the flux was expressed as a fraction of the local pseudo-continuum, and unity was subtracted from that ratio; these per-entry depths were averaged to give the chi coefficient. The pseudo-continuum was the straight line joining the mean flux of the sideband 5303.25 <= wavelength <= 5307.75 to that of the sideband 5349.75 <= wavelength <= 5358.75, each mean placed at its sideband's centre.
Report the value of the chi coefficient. -0.046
